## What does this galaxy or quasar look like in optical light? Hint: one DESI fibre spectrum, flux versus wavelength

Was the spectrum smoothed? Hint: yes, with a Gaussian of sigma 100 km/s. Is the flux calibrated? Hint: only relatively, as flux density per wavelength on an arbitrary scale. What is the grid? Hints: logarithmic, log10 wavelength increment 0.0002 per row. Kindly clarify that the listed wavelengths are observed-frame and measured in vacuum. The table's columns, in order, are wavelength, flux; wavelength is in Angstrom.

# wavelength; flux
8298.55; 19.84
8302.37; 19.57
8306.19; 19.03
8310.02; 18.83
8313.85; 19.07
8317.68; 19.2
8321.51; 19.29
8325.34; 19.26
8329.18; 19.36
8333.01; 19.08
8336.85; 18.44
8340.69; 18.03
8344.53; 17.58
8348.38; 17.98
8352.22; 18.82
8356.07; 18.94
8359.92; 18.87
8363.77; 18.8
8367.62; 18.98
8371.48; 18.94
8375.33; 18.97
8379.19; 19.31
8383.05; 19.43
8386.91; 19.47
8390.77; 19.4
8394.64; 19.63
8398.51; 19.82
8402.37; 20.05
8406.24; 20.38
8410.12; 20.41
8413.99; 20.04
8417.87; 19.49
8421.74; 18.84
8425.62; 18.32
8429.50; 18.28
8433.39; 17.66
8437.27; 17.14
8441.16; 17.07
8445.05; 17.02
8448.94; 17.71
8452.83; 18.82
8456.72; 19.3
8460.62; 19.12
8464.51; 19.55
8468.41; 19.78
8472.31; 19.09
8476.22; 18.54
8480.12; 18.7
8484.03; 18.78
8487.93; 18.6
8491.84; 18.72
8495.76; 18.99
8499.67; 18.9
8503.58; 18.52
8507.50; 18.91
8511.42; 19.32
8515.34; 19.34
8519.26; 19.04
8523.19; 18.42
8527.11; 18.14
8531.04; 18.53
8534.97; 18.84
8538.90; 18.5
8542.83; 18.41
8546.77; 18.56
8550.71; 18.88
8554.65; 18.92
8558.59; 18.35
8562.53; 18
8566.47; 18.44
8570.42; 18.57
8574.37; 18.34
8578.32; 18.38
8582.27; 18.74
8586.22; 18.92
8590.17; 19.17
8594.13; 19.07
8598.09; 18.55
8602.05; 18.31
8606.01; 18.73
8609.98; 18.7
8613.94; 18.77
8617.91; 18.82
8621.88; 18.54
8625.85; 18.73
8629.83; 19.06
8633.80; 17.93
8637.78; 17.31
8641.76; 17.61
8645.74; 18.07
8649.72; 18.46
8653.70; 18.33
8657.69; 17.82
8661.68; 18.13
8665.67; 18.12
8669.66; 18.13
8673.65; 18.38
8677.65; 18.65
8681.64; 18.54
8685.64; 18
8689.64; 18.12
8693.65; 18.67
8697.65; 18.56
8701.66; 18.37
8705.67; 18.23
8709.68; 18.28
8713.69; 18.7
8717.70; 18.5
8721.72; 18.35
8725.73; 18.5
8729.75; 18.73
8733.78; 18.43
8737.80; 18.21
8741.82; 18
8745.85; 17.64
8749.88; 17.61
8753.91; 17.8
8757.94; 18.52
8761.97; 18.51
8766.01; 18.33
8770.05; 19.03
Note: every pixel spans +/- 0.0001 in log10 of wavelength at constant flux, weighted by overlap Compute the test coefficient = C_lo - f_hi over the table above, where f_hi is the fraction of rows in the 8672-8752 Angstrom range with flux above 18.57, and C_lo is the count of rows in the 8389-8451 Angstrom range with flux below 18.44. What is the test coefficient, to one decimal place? 6.8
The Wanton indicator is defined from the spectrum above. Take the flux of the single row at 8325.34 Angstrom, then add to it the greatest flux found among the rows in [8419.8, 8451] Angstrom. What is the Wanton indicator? 38.1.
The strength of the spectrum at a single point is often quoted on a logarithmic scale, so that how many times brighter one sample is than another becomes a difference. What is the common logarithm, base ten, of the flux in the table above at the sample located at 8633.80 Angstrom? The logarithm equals 1.25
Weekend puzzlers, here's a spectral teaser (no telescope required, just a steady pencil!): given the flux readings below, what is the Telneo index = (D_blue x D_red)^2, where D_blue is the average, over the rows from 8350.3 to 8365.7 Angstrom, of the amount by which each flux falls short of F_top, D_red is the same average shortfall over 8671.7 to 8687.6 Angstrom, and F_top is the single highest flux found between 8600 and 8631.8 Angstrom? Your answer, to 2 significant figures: 0.018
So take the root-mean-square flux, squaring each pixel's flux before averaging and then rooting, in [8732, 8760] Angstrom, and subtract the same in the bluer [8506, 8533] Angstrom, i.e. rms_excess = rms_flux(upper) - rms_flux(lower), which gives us -0.8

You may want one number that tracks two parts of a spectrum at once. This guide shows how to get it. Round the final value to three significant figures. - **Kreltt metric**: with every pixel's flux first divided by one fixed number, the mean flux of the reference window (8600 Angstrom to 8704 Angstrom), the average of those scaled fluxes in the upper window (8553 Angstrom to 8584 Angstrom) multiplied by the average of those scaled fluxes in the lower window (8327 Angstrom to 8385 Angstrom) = 1.03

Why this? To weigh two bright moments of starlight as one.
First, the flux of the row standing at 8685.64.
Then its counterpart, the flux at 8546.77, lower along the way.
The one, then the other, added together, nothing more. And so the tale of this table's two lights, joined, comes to 36.6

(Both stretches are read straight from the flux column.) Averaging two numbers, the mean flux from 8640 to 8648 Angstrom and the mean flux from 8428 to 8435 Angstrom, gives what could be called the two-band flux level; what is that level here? 17.9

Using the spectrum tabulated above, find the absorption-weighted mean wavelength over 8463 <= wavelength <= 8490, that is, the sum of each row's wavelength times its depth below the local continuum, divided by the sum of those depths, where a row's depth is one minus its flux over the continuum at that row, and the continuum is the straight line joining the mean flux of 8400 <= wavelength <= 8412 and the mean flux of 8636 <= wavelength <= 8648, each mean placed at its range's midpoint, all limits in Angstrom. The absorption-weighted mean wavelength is 8480.8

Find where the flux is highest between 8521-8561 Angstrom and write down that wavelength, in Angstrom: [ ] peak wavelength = 8554.65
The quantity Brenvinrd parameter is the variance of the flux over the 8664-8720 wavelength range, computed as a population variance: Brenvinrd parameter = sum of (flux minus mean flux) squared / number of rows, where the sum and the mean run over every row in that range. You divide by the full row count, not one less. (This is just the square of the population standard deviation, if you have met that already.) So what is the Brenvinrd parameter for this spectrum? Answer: 0.050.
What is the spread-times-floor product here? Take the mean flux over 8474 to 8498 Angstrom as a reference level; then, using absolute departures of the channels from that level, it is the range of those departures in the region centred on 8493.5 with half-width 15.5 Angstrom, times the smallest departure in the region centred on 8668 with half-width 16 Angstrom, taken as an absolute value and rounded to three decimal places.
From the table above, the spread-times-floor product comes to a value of 0.019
